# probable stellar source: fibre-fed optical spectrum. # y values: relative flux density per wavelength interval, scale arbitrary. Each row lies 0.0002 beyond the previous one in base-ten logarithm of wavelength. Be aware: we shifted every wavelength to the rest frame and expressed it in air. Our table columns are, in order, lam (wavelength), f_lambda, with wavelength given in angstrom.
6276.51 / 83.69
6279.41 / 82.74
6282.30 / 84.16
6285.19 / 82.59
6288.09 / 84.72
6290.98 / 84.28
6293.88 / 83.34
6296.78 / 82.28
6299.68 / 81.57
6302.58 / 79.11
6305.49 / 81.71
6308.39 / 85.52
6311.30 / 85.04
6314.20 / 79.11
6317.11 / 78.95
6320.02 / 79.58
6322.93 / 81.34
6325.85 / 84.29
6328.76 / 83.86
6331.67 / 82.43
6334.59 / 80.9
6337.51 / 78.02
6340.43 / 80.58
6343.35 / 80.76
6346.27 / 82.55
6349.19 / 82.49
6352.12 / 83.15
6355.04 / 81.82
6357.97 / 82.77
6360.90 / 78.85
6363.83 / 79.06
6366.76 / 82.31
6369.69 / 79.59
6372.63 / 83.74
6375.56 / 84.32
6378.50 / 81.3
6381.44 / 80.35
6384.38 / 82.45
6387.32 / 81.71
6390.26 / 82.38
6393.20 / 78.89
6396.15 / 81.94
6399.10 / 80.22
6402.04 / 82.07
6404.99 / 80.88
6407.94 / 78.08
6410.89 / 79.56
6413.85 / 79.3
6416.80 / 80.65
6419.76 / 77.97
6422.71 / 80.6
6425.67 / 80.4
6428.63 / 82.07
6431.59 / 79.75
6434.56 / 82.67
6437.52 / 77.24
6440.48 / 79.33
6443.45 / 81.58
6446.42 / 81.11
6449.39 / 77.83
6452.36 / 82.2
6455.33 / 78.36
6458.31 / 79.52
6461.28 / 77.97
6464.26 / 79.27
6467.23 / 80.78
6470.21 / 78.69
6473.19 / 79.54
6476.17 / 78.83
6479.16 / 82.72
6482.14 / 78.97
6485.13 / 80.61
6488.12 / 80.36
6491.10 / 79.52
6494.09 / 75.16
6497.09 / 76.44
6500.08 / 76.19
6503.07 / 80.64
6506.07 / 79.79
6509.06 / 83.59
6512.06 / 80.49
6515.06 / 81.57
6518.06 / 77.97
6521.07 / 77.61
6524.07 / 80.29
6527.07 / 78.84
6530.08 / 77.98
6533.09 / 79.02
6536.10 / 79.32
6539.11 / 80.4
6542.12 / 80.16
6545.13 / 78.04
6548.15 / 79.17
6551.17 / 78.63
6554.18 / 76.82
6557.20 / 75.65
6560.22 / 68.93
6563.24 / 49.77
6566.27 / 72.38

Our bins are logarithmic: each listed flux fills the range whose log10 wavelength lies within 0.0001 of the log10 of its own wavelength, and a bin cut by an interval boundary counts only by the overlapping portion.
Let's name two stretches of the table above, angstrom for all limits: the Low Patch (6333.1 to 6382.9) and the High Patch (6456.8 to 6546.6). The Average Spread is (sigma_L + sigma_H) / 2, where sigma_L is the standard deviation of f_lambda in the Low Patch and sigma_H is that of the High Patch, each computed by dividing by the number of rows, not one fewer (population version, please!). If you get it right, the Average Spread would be 1.75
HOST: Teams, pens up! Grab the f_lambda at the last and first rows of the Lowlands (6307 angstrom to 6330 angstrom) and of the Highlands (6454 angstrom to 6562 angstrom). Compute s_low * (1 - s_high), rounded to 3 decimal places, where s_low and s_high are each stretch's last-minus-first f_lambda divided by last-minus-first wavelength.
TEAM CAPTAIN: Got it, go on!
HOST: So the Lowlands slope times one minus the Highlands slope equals -0.089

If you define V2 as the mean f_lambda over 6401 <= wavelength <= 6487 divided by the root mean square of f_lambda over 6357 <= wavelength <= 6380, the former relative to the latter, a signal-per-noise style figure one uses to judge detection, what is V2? 0.981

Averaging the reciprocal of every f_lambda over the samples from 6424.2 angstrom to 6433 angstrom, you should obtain 0.0124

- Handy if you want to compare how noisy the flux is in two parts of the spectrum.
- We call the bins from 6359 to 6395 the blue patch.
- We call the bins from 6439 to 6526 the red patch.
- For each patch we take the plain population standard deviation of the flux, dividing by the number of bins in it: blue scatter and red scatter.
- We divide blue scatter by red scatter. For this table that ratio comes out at 1.0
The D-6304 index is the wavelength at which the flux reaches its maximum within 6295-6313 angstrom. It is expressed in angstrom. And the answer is 6308.39 angstrom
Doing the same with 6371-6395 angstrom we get 6375.56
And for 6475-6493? 6479.16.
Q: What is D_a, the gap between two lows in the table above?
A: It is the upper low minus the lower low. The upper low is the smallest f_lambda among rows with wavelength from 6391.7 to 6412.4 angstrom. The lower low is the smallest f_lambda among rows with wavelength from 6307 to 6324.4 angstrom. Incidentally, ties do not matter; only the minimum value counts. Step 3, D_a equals -1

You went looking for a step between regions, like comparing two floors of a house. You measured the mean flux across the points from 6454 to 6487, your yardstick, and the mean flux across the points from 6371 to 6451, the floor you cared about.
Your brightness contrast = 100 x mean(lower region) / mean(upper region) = 101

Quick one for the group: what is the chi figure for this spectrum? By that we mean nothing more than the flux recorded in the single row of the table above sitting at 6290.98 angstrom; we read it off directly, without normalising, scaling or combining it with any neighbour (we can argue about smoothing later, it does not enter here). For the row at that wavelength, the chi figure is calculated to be 84.28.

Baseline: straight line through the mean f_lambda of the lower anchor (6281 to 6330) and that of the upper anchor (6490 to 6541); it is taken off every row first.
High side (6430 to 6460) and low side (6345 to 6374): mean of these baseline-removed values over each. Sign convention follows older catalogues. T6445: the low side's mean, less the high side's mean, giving 0.3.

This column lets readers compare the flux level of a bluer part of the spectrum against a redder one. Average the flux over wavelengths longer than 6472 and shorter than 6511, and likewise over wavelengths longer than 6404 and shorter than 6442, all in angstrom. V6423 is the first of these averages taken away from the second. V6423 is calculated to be 0.5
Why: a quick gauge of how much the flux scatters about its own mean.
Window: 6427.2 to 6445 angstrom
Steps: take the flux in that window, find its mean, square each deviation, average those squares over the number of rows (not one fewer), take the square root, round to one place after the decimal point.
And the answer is 1.9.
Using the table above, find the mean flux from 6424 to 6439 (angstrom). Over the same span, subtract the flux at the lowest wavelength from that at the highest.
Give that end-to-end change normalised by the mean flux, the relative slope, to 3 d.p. -0.039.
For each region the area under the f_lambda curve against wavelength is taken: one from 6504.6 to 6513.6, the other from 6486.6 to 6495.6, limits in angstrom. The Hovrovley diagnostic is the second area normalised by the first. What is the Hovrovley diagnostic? 0.96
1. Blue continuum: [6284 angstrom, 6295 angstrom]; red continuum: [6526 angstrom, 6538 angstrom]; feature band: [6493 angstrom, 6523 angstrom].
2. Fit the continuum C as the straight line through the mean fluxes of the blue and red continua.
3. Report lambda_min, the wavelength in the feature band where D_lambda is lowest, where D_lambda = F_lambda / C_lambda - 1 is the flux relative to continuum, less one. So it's 6494.09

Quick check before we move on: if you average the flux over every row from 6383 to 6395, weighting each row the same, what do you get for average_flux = 81.4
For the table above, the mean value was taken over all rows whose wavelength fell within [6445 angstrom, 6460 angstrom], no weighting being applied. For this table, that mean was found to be 79.8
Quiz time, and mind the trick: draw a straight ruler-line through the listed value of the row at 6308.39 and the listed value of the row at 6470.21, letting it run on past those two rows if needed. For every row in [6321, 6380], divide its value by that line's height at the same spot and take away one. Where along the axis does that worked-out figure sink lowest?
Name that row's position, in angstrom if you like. 6337.51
